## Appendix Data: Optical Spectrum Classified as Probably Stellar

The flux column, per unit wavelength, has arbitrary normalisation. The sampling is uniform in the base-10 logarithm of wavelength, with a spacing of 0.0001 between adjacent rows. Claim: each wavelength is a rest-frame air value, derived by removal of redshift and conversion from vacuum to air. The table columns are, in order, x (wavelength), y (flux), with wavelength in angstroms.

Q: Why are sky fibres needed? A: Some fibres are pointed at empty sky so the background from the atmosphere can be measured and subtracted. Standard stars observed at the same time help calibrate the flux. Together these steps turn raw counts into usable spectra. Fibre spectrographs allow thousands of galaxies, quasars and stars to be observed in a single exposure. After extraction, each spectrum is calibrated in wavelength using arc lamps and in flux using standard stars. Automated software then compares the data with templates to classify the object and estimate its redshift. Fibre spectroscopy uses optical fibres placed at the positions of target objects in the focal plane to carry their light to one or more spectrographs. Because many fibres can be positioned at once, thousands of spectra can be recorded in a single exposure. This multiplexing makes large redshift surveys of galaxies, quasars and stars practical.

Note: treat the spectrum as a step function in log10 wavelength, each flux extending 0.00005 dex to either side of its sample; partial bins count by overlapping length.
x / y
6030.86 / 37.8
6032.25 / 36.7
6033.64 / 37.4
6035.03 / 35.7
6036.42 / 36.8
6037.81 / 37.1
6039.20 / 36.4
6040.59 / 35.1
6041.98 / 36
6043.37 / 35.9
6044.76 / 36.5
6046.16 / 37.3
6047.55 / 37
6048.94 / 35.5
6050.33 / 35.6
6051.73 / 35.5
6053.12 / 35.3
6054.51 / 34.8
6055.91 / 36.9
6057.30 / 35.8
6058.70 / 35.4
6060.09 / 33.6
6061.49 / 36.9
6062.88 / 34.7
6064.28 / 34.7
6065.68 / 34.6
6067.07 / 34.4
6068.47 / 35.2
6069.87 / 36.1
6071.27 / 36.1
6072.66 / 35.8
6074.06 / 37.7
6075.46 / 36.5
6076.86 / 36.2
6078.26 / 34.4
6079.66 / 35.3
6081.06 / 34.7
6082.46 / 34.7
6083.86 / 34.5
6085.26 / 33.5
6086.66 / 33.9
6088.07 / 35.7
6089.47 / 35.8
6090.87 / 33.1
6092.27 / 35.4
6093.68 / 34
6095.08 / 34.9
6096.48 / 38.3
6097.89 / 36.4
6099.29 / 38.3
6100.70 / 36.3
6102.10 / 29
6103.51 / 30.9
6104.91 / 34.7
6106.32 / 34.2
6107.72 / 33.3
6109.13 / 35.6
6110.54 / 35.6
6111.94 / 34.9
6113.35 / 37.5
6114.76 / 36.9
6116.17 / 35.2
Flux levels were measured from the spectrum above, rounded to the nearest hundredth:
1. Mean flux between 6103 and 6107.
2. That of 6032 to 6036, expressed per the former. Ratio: 1.10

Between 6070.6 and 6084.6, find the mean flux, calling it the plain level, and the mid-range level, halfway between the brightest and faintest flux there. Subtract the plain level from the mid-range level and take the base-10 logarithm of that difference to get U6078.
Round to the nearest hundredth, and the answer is -0.34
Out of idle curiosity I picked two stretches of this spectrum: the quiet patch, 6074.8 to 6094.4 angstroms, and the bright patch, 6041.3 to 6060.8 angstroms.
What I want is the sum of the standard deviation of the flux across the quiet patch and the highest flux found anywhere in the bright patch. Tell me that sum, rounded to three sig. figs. 38.3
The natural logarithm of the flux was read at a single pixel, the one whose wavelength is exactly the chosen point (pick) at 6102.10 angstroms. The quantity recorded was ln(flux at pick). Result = 3.37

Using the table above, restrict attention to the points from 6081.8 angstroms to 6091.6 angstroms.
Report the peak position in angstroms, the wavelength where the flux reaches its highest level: 6089.47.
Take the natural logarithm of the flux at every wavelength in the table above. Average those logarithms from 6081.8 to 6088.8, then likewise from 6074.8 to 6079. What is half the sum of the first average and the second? 3.56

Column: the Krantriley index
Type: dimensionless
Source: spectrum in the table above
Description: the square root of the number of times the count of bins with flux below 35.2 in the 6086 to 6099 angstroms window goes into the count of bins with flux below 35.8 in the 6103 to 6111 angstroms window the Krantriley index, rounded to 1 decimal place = 1.2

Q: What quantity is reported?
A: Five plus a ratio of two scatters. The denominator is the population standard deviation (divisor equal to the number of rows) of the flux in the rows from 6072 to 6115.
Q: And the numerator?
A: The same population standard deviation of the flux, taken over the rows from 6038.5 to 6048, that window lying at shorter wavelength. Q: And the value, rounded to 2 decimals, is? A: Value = 5.35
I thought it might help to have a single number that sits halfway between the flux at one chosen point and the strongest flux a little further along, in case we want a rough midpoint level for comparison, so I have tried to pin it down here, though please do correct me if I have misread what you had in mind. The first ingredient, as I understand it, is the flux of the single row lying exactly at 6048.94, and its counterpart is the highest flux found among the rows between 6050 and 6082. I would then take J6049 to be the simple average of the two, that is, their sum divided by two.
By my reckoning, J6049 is 36.6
